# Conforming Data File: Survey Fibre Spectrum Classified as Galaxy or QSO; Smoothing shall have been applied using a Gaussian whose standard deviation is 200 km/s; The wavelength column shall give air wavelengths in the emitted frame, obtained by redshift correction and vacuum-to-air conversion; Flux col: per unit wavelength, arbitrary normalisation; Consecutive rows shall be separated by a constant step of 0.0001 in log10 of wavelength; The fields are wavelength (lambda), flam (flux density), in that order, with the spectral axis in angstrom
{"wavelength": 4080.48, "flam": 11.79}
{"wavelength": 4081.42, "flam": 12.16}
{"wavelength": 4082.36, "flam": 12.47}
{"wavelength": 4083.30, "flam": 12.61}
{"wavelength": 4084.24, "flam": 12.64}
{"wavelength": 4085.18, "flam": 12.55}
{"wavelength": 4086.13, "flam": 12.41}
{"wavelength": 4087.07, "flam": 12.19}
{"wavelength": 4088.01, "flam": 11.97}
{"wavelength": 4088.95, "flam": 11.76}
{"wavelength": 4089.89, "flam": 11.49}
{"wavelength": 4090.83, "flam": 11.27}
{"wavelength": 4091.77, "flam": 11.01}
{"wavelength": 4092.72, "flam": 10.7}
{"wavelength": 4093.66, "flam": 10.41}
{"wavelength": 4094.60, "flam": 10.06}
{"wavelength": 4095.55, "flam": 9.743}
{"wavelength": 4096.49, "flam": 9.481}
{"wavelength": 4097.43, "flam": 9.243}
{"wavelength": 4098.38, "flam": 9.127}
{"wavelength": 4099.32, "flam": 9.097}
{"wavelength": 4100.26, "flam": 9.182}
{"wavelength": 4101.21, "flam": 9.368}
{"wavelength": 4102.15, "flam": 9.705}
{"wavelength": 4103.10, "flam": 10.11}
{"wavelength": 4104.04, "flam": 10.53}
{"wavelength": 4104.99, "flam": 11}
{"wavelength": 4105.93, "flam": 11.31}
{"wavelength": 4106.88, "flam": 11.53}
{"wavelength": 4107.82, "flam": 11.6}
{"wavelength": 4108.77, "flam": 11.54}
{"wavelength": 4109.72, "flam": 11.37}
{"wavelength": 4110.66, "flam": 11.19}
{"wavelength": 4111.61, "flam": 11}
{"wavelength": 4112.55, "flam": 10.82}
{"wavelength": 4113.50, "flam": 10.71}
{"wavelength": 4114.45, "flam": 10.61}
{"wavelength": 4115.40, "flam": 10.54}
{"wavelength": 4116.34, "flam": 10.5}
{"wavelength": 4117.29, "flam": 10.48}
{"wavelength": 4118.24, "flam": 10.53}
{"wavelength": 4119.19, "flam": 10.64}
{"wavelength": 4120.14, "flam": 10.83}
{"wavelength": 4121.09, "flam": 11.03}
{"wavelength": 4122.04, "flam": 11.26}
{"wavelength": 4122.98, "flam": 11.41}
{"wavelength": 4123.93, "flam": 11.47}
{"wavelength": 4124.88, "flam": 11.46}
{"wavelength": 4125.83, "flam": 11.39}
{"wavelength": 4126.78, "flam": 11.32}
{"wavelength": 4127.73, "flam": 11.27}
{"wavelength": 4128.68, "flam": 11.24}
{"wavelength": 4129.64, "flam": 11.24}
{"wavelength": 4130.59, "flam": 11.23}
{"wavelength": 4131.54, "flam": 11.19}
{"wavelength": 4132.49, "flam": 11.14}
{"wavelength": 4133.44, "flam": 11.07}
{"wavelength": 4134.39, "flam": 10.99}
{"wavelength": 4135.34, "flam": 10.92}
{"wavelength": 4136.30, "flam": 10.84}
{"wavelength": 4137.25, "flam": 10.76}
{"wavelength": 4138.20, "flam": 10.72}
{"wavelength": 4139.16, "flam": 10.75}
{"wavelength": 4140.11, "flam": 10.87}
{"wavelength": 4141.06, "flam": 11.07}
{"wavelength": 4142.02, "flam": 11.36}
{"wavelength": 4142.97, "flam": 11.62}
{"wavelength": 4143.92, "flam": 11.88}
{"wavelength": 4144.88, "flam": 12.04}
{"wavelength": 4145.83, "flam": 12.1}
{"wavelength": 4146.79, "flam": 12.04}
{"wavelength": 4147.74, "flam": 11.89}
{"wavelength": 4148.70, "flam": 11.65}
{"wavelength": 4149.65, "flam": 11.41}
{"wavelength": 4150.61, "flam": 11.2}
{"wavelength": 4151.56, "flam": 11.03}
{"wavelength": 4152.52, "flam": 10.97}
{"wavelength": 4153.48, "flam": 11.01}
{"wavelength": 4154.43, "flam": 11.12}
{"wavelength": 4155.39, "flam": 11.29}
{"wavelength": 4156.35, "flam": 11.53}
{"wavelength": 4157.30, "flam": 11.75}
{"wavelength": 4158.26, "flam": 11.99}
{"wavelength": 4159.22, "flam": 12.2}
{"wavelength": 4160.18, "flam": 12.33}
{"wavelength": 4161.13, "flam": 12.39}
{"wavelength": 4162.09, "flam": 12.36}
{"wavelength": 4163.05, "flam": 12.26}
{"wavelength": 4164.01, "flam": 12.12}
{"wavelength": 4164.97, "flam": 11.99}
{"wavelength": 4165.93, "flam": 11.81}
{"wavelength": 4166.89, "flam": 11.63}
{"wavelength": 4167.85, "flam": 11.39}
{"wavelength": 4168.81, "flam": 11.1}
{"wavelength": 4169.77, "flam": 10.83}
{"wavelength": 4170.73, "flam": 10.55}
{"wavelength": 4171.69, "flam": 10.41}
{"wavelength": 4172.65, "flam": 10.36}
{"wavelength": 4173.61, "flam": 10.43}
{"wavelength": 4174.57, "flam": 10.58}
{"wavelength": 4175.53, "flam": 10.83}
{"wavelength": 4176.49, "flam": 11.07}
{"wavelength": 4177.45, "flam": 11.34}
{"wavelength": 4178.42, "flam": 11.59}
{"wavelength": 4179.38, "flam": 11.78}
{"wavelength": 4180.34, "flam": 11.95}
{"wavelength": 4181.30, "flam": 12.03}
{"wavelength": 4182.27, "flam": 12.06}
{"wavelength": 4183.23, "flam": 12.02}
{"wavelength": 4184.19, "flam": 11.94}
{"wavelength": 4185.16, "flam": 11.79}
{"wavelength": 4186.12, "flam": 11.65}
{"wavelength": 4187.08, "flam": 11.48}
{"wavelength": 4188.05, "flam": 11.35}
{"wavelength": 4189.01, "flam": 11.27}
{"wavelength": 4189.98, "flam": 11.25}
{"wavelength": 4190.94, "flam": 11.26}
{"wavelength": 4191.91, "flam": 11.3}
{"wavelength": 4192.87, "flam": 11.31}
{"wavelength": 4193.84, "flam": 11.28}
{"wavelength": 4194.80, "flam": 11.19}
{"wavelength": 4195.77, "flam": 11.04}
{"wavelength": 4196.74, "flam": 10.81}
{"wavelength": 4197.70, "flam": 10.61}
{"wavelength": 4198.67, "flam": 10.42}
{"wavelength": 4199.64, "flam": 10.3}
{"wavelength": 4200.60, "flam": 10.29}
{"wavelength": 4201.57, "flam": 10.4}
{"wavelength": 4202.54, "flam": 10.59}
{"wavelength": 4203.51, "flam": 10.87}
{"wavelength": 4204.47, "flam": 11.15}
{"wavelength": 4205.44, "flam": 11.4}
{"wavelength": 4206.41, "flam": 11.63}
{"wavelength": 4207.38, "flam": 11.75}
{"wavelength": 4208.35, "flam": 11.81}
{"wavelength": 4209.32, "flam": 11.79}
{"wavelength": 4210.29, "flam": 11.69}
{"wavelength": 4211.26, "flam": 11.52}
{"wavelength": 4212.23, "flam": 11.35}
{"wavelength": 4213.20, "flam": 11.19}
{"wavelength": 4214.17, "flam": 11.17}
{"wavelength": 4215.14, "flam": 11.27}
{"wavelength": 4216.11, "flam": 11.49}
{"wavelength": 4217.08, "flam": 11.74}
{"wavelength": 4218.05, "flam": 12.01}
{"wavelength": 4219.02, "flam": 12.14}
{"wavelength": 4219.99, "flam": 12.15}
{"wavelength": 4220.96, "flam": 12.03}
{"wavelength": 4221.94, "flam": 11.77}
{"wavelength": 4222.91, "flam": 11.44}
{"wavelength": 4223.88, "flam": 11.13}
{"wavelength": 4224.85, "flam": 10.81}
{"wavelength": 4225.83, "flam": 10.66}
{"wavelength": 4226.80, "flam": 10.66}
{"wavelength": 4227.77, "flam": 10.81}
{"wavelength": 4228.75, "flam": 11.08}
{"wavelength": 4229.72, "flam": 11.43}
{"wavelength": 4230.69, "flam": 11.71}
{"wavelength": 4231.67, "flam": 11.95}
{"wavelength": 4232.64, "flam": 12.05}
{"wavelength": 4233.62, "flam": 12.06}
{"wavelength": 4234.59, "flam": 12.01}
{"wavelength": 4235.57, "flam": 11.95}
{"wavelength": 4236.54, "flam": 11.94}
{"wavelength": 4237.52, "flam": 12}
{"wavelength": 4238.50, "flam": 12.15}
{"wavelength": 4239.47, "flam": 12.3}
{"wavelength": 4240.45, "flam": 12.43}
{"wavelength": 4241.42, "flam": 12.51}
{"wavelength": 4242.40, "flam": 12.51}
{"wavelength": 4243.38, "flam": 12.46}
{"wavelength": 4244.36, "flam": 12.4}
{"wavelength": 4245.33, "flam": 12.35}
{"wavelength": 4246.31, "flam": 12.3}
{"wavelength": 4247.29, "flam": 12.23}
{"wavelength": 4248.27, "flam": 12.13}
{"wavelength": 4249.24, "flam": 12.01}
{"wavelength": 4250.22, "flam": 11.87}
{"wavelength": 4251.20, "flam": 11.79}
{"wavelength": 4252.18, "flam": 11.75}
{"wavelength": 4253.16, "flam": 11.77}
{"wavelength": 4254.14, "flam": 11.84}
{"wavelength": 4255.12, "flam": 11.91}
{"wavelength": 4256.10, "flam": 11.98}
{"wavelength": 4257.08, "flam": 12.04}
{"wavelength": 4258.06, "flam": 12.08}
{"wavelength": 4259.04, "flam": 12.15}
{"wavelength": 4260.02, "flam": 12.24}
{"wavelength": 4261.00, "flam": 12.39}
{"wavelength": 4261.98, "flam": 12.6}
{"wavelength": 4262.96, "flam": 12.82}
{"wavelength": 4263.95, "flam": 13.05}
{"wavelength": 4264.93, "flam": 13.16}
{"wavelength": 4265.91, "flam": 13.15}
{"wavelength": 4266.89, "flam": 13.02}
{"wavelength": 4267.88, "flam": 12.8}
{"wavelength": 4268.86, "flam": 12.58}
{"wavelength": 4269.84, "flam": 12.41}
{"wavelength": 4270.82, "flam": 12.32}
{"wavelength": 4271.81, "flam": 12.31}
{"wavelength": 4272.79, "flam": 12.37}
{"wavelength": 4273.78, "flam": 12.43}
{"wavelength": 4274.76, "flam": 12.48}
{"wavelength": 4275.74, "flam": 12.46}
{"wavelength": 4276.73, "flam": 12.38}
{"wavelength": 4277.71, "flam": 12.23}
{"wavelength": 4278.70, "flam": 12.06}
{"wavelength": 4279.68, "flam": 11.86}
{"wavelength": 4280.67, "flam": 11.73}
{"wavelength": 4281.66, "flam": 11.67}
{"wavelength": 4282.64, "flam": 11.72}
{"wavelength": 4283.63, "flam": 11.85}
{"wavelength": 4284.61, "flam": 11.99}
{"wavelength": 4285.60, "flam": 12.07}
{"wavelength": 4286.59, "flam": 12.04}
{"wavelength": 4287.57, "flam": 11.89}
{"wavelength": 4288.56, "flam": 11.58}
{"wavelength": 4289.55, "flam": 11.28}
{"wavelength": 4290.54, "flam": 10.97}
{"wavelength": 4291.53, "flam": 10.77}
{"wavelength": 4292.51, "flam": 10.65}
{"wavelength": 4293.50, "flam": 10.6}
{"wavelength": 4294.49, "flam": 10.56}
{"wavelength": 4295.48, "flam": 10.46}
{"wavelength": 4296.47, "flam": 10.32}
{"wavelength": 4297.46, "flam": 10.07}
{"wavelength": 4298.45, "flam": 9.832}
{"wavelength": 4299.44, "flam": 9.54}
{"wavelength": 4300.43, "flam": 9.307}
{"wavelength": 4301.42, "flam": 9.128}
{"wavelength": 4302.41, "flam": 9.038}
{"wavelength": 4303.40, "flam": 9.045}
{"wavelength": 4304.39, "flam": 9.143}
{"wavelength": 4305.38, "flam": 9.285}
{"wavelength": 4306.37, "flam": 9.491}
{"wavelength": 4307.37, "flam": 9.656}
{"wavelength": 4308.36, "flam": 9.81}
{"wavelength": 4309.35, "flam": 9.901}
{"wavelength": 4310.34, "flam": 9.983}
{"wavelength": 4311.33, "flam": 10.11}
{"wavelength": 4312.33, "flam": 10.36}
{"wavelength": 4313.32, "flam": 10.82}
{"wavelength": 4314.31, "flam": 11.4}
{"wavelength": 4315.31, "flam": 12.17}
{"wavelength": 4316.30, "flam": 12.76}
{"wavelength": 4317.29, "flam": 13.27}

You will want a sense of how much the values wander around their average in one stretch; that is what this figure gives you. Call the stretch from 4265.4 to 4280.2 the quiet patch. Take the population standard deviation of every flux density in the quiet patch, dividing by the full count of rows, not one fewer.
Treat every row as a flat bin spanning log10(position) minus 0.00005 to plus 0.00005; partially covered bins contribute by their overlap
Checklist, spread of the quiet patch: 0.32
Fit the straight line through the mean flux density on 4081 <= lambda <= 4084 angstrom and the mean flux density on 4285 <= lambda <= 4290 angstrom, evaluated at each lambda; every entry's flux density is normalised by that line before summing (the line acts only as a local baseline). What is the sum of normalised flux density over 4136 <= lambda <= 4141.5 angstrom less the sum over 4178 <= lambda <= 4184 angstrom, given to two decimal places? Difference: -0.59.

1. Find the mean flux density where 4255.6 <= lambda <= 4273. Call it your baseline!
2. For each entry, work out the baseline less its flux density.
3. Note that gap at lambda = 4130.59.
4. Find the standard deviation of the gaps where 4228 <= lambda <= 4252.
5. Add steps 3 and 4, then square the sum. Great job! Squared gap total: 2.7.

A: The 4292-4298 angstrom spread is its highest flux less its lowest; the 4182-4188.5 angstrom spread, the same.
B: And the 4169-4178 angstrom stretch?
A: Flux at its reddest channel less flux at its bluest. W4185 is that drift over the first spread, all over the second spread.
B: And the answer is 1.2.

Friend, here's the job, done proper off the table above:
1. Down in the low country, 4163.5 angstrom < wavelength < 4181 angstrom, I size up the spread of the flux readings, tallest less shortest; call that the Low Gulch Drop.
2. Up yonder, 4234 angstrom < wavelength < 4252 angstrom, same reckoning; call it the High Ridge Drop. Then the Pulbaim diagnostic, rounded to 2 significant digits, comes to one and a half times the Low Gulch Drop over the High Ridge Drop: 3.7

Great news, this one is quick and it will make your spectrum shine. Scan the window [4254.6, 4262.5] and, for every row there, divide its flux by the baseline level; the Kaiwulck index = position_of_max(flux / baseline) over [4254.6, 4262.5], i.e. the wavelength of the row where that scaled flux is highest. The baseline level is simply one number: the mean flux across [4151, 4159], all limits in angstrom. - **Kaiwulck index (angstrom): 4261.98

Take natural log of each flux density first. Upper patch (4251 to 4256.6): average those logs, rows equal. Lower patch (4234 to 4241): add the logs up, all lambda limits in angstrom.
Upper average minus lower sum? -15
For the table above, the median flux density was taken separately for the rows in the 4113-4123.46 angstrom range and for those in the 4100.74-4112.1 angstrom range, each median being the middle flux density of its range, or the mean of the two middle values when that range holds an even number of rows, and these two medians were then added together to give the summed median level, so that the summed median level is 21.7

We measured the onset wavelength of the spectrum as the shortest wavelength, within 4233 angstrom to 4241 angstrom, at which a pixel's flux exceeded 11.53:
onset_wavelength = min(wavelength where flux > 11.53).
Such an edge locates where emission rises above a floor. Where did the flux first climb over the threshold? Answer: 4233.62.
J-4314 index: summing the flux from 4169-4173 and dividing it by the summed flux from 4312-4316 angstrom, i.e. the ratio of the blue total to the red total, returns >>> 0.94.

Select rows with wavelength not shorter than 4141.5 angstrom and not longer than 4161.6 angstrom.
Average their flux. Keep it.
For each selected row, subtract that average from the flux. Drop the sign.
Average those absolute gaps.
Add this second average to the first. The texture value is 12.0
